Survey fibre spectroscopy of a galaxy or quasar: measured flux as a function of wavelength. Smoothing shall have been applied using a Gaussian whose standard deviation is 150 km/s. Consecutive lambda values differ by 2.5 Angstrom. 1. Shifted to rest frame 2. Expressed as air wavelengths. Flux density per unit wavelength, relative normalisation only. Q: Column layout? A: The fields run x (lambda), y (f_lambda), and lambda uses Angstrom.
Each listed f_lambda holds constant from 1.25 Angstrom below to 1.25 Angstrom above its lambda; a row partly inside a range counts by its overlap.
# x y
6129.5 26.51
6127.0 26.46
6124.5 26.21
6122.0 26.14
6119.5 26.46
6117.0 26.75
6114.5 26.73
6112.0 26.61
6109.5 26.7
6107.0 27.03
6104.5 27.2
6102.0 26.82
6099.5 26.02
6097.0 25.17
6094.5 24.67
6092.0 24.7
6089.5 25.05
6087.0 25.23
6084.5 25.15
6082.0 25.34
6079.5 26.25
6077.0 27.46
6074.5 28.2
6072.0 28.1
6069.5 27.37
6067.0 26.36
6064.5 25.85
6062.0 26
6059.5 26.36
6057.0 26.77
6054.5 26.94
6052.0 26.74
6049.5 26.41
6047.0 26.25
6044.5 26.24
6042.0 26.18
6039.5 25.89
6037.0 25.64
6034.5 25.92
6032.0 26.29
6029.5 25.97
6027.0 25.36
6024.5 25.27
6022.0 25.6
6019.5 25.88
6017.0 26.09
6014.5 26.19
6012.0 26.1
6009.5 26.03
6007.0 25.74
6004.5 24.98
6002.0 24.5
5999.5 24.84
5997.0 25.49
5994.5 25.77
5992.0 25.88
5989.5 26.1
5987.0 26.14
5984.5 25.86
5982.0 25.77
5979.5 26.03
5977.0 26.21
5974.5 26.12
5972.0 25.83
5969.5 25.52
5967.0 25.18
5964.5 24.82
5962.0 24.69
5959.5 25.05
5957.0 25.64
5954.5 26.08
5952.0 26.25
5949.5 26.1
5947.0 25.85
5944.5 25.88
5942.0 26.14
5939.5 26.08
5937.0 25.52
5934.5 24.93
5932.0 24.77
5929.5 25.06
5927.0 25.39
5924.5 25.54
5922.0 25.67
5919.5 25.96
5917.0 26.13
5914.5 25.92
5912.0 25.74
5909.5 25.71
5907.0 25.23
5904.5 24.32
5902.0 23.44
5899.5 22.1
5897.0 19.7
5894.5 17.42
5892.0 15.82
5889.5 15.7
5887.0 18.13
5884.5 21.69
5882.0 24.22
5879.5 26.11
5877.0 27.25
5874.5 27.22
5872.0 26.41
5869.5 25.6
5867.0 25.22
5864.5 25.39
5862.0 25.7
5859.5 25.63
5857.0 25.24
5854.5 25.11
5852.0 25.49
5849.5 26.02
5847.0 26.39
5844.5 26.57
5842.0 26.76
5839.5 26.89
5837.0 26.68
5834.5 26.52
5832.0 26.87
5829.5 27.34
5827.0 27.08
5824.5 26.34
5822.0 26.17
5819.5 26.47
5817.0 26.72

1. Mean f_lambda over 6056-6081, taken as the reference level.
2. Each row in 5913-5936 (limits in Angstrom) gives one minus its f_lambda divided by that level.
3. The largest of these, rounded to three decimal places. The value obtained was 0.078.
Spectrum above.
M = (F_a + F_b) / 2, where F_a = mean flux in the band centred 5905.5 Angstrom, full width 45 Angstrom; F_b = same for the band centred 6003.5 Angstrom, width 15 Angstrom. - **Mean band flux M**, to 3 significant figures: 24.0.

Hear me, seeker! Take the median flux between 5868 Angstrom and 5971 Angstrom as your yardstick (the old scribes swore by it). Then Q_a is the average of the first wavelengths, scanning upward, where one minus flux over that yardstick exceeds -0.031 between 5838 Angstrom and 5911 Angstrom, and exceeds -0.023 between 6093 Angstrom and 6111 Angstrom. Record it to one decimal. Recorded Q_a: 5972.0 Angstrom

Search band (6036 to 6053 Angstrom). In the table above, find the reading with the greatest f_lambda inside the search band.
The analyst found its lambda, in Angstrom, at 6052.0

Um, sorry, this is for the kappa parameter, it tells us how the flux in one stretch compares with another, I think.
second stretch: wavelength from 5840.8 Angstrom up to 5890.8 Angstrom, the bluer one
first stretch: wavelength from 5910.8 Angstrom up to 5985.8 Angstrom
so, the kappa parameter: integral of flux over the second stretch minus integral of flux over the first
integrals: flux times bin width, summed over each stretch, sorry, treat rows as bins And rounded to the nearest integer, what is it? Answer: -685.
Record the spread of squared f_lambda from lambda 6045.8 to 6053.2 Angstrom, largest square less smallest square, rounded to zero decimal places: 26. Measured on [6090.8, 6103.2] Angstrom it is 111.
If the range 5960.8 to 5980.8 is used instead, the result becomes 77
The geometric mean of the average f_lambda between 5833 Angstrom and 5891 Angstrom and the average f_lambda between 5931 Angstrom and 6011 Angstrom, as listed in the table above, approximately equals 25.3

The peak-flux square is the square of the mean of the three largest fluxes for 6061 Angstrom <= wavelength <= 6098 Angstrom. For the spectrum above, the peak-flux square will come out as 780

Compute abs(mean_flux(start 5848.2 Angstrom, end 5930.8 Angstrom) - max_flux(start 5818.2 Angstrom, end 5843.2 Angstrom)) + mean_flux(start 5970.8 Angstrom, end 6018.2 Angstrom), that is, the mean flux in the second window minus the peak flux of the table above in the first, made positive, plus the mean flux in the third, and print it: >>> 29.0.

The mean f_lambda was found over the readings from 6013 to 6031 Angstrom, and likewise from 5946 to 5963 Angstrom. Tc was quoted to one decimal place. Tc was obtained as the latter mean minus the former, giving -0.1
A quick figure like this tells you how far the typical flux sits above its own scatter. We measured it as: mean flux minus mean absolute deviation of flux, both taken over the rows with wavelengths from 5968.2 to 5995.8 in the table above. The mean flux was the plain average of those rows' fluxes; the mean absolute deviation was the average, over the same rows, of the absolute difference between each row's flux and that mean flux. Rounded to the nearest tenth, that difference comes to 25.8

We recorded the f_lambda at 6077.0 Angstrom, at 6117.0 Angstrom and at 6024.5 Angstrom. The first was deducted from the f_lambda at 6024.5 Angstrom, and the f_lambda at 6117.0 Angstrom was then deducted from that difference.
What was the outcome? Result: -28.9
